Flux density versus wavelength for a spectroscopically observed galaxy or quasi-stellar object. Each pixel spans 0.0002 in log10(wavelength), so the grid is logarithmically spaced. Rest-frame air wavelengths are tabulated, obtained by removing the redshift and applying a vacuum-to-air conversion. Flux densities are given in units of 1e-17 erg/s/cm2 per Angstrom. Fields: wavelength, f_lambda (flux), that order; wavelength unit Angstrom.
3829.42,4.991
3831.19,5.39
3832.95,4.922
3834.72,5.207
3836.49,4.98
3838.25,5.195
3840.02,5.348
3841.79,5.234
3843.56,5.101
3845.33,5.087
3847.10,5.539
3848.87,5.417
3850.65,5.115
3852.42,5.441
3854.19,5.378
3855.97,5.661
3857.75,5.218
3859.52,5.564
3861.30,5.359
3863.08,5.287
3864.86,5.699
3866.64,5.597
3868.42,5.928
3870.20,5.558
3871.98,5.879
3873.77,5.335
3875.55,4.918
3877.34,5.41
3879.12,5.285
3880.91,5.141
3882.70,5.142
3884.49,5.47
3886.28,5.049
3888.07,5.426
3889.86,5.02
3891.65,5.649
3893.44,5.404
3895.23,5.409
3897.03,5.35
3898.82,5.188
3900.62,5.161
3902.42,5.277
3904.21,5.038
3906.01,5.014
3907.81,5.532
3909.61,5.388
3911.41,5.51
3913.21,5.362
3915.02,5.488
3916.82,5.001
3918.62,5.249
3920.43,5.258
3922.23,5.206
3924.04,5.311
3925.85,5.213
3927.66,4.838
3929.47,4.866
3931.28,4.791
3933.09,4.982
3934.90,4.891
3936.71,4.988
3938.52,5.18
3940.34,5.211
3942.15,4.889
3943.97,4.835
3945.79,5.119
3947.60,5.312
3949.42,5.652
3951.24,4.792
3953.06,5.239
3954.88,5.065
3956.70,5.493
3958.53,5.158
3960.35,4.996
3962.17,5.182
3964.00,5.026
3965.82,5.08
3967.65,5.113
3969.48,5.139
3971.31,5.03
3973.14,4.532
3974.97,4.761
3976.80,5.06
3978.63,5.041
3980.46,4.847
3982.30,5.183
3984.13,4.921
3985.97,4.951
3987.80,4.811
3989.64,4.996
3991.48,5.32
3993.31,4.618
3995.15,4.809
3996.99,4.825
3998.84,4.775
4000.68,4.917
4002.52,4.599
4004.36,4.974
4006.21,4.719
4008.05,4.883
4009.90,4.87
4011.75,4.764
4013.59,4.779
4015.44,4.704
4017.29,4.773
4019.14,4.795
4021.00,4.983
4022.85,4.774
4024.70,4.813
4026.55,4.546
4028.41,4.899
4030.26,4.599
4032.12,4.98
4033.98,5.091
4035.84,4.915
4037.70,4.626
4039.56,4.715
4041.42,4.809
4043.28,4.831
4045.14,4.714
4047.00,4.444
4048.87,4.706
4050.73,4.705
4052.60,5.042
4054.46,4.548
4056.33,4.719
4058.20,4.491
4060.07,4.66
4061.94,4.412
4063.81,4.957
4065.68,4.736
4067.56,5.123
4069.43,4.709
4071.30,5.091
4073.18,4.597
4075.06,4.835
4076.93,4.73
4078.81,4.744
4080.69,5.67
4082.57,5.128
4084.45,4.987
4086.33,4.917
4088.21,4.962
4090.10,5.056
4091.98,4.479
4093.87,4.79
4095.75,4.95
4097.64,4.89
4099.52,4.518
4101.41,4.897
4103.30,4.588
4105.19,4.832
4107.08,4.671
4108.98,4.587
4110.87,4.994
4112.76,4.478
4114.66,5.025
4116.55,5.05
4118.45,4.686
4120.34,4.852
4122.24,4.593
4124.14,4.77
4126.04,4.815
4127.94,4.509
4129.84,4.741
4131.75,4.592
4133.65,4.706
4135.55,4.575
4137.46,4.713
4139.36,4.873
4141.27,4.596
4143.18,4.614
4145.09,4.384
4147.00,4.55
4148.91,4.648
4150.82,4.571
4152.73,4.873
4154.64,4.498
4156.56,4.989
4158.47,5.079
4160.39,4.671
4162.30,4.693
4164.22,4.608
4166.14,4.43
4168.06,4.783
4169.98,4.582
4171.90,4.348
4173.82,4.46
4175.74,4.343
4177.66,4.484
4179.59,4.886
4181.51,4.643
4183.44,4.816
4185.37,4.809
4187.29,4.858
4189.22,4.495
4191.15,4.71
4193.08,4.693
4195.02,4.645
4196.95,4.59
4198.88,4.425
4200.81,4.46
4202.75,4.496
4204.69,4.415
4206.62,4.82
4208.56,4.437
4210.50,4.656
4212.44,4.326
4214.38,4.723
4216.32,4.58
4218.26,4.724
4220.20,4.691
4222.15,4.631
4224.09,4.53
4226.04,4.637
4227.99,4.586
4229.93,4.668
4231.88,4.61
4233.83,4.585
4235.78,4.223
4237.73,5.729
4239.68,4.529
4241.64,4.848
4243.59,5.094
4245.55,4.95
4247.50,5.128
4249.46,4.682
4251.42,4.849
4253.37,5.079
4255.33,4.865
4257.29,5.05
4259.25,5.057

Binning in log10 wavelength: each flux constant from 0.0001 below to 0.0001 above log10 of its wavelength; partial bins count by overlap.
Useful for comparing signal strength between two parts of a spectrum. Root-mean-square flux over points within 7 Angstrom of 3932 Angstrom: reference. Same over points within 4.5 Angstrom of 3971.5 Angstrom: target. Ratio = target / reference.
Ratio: 0.99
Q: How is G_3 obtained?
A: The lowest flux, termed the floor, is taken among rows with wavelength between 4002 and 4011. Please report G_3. 4.599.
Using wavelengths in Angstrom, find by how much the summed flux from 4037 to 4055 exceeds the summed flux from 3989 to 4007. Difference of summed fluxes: -1.4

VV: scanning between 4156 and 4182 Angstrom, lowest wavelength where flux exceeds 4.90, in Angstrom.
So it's 4156.56 Angstrom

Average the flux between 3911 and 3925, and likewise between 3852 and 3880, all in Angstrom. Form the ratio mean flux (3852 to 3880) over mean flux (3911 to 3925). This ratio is 1.03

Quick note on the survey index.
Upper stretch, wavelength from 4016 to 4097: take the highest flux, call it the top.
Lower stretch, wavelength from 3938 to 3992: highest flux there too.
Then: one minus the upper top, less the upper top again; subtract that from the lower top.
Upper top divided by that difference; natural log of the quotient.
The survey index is -1.04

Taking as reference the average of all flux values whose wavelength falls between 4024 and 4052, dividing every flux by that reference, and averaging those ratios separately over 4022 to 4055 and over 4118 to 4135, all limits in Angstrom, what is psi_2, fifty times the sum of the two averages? 99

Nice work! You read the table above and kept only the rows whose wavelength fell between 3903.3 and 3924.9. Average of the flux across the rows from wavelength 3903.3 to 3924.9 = 5.28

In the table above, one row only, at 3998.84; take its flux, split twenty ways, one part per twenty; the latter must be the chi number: 0.24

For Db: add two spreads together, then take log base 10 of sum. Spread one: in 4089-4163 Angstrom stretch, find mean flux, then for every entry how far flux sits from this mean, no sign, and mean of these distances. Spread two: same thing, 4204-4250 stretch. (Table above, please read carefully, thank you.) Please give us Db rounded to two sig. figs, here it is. -0.44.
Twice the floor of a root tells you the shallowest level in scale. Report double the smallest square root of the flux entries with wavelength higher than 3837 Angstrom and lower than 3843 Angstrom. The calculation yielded 4.56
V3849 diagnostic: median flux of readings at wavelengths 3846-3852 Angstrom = 5.42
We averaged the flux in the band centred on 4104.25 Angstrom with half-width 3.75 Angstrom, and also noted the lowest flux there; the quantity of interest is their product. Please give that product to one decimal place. 21.8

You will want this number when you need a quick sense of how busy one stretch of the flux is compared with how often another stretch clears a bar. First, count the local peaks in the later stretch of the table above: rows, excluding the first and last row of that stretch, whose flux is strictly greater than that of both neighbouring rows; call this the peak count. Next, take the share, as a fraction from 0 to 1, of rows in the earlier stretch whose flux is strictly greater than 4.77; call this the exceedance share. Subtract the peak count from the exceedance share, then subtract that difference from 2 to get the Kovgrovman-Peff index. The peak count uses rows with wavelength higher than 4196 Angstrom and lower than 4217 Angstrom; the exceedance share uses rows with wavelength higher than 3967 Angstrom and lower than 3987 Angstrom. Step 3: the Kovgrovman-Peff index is 5.2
